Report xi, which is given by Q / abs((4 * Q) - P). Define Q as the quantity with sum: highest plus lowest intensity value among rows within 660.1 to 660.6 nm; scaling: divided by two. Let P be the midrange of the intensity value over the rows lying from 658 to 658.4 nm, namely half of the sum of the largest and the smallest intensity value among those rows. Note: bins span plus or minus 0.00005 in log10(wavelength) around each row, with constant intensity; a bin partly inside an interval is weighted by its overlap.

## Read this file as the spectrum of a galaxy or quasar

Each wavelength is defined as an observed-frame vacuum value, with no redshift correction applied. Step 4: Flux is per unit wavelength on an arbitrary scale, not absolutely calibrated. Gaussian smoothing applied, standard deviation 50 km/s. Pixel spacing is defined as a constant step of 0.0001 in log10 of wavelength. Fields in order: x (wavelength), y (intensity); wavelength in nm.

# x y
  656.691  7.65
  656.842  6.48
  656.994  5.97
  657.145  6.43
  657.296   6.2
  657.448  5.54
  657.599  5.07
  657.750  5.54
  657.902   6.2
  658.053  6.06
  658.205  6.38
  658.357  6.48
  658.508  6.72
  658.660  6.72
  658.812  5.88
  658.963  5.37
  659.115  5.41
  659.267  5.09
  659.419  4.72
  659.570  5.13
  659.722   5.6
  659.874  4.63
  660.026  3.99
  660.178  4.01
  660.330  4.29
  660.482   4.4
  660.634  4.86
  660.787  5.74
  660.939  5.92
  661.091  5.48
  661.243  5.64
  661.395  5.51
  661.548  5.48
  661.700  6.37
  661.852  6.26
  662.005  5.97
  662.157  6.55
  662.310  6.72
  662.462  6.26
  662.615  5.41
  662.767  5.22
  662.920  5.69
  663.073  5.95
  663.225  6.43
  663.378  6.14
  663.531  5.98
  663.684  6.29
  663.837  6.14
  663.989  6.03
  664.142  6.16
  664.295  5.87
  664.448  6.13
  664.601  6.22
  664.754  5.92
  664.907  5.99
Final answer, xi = 0.399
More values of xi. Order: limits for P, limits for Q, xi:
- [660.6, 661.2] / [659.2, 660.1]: 0.348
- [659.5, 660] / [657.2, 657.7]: 0.323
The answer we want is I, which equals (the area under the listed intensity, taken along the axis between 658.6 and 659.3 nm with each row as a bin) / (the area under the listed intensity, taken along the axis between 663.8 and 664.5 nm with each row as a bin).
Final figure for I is 0.94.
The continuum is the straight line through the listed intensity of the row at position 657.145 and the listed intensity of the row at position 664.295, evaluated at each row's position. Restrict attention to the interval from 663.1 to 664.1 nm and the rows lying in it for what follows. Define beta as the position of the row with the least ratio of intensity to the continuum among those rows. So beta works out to 663.531 nm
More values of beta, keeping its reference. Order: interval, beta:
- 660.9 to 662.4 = 661.091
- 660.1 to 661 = 660.178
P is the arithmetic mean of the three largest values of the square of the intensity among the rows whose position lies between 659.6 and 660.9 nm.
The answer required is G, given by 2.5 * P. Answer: 73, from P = 29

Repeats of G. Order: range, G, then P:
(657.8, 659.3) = 110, 44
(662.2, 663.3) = 105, 42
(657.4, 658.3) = 97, 39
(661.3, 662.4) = 107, 43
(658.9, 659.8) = 75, 30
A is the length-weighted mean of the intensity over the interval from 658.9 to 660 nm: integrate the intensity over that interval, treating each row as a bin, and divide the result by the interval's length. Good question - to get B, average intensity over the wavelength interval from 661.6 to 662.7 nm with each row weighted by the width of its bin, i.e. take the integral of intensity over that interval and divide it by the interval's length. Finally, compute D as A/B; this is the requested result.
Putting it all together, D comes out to 0.82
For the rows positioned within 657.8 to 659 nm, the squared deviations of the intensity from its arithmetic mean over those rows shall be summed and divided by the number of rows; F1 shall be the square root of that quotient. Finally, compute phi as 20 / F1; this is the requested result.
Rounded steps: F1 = 0.43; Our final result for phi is 47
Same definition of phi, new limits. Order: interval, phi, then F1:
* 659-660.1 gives 40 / 0.50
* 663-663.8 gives 110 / 0.18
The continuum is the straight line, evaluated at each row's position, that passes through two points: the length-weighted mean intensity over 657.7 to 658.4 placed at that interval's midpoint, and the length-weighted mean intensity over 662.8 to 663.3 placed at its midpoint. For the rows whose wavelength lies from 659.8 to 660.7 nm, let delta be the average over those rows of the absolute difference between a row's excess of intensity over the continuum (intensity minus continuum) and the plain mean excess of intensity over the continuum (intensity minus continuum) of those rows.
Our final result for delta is 0.27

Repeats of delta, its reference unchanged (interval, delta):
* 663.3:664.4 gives 0.11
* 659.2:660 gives 0.29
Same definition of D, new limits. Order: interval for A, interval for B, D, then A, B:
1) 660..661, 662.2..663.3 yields 0.80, 4.76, 5.97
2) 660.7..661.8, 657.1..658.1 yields 0.98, 5.74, 5.84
